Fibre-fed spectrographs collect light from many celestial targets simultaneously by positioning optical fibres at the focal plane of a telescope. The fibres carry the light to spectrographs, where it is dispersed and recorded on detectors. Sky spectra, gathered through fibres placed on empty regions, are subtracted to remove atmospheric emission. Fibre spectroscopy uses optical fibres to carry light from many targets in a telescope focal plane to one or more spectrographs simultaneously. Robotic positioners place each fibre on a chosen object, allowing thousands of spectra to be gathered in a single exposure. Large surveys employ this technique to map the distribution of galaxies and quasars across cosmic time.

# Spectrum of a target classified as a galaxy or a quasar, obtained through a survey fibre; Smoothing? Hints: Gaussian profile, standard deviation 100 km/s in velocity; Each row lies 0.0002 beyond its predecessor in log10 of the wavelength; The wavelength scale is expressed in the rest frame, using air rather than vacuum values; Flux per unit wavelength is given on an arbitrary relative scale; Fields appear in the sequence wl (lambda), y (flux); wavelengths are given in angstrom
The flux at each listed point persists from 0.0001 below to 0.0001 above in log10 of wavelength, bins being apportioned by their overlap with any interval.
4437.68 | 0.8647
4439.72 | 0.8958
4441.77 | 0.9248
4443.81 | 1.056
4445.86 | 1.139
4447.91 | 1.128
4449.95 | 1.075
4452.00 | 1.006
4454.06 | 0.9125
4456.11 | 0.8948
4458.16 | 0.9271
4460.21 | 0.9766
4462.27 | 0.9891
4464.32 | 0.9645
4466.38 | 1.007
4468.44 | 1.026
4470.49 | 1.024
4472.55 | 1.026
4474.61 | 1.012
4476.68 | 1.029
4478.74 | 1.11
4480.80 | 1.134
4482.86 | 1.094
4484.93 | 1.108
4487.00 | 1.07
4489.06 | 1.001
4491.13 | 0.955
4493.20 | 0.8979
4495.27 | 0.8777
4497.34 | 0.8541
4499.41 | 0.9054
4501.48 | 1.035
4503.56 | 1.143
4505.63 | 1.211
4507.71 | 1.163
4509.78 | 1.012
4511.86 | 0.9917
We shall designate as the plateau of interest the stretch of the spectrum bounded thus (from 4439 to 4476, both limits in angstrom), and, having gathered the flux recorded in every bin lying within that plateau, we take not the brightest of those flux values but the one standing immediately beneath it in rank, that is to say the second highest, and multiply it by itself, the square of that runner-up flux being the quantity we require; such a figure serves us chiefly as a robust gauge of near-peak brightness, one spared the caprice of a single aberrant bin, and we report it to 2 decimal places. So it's 1.27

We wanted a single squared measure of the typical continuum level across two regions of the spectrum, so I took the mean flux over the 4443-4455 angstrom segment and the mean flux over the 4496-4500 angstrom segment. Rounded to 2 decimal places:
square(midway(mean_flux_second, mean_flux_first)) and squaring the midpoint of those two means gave 0.93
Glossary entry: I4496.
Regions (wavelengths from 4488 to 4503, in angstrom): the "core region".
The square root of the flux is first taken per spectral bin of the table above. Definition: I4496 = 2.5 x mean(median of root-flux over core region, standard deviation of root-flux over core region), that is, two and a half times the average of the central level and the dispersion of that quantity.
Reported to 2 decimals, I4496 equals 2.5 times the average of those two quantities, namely 1.23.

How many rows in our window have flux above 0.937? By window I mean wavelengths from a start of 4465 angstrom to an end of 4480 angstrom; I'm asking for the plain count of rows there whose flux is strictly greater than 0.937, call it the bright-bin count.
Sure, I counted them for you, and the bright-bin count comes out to 7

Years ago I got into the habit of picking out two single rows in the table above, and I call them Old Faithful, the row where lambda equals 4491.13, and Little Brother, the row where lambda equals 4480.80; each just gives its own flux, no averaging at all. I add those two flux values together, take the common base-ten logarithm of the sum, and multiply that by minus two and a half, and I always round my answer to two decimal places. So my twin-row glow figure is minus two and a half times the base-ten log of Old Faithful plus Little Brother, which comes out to -0.80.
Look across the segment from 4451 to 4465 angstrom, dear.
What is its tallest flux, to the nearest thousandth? 1.006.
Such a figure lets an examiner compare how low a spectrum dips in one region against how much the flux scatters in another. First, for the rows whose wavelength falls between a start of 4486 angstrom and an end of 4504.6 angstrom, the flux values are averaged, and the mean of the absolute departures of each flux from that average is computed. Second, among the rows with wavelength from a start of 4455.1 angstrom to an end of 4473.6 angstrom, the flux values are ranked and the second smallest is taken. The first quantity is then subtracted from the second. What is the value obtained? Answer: 0.85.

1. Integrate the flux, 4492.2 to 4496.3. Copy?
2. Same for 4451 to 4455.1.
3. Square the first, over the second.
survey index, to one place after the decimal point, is 3.4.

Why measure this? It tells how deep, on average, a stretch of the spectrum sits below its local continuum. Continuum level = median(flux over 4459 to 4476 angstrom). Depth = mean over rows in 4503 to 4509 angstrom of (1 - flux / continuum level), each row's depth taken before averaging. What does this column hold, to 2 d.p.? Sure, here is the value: -0.16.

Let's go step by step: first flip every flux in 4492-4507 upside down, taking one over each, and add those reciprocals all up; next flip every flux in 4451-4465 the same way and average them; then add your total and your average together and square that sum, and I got 68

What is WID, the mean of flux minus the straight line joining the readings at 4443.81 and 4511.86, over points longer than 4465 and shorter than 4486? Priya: 0.03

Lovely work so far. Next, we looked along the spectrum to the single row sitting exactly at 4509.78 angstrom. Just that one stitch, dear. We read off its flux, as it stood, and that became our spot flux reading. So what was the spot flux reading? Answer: 1.012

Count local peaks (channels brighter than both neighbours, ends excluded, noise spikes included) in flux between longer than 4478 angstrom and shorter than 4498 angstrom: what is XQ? 2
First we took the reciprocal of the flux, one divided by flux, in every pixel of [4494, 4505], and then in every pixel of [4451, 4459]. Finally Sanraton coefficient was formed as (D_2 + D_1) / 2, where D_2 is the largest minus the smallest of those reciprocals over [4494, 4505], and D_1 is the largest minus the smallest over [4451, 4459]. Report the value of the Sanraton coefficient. 0.21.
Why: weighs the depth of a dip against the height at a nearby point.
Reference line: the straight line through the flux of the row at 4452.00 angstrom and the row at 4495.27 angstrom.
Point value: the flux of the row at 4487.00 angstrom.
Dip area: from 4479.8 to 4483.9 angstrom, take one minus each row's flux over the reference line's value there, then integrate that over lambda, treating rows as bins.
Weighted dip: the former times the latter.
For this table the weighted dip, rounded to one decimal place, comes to -0.9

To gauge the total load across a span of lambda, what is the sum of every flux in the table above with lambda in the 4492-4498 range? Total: 2.63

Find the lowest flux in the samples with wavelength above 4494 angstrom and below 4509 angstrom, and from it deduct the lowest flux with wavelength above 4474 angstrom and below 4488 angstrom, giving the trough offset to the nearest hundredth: -0.16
